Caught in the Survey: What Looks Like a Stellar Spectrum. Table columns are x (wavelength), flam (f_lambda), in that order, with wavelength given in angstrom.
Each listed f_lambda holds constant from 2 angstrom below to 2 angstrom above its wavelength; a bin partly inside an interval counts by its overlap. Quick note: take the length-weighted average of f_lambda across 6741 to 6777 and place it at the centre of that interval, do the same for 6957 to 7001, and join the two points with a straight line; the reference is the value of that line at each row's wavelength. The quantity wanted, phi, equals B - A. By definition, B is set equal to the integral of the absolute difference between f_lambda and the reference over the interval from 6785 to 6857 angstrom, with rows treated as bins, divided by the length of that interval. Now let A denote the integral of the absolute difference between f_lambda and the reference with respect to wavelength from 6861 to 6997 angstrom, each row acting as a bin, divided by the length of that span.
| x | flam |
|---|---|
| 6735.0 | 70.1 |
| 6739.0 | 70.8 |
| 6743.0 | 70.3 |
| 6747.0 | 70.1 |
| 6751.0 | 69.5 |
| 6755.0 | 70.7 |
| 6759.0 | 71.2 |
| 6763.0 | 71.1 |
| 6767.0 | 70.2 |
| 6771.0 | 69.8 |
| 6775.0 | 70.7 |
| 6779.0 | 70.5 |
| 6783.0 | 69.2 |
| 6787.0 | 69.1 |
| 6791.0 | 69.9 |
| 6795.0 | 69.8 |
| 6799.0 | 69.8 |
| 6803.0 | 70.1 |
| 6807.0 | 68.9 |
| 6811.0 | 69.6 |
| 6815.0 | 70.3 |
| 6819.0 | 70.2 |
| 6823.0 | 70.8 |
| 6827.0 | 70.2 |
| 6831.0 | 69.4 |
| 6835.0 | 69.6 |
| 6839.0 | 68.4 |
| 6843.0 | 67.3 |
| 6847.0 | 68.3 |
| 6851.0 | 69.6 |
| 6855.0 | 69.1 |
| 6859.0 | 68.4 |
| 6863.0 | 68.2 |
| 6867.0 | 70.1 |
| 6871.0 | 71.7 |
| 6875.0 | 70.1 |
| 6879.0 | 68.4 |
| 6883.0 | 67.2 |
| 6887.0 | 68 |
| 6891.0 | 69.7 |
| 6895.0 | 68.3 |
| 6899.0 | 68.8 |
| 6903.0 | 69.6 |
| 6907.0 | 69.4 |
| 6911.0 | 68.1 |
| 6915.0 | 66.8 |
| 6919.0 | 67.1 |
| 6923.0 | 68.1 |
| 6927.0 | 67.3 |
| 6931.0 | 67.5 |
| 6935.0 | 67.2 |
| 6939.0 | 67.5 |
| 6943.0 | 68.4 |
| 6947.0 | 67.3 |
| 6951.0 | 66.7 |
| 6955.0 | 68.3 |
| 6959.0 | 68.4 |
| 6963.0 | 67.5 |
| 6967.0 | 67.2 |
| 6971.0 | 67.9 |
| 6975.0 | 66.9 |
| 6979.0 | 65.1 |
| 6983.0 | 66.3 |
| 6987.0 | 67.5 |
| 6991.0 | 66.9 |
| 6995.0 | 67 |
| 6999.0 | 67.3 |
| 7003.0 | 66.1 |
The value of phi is -0.17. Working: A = 0.74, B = 0.573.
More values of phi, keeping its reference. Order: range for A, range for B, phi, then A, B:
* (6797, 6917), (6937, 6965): -0.22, 0.80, 0.581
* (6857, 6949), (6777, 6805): -0.43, 0.80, 0.366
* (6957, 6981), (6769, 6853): -0.11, 0.70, 0.589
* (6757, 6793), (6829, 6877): 0.43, 0.53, 0.954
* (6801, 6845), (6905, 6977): -0.15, 0.71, 0.560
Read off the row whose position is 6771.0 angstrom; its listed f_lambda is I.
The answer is 69.8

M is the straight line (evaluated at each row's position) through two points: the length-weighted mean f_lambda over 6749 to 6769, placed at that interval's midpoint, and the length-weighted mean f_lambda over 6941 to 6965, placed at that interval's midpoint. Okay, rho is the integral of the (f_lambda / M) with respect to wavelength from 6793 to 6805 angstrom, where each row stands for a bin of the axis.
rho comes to 12.0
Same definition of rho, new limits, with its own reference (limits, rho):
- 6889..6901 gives 12.1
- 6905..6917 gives 12.0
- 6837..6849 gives 11.8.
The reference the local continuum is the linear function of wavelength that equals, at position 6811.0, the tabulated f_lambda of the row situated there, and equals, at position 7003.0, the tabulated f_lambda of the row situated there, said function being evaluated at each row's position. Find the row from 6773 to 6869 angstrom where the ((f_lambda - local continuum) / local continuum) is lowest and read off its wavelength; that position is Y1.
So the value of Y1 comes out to 6843.0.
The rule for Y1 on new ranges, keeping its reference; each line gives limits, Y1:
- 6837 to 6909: 6843.0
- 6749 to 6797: 6751.0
